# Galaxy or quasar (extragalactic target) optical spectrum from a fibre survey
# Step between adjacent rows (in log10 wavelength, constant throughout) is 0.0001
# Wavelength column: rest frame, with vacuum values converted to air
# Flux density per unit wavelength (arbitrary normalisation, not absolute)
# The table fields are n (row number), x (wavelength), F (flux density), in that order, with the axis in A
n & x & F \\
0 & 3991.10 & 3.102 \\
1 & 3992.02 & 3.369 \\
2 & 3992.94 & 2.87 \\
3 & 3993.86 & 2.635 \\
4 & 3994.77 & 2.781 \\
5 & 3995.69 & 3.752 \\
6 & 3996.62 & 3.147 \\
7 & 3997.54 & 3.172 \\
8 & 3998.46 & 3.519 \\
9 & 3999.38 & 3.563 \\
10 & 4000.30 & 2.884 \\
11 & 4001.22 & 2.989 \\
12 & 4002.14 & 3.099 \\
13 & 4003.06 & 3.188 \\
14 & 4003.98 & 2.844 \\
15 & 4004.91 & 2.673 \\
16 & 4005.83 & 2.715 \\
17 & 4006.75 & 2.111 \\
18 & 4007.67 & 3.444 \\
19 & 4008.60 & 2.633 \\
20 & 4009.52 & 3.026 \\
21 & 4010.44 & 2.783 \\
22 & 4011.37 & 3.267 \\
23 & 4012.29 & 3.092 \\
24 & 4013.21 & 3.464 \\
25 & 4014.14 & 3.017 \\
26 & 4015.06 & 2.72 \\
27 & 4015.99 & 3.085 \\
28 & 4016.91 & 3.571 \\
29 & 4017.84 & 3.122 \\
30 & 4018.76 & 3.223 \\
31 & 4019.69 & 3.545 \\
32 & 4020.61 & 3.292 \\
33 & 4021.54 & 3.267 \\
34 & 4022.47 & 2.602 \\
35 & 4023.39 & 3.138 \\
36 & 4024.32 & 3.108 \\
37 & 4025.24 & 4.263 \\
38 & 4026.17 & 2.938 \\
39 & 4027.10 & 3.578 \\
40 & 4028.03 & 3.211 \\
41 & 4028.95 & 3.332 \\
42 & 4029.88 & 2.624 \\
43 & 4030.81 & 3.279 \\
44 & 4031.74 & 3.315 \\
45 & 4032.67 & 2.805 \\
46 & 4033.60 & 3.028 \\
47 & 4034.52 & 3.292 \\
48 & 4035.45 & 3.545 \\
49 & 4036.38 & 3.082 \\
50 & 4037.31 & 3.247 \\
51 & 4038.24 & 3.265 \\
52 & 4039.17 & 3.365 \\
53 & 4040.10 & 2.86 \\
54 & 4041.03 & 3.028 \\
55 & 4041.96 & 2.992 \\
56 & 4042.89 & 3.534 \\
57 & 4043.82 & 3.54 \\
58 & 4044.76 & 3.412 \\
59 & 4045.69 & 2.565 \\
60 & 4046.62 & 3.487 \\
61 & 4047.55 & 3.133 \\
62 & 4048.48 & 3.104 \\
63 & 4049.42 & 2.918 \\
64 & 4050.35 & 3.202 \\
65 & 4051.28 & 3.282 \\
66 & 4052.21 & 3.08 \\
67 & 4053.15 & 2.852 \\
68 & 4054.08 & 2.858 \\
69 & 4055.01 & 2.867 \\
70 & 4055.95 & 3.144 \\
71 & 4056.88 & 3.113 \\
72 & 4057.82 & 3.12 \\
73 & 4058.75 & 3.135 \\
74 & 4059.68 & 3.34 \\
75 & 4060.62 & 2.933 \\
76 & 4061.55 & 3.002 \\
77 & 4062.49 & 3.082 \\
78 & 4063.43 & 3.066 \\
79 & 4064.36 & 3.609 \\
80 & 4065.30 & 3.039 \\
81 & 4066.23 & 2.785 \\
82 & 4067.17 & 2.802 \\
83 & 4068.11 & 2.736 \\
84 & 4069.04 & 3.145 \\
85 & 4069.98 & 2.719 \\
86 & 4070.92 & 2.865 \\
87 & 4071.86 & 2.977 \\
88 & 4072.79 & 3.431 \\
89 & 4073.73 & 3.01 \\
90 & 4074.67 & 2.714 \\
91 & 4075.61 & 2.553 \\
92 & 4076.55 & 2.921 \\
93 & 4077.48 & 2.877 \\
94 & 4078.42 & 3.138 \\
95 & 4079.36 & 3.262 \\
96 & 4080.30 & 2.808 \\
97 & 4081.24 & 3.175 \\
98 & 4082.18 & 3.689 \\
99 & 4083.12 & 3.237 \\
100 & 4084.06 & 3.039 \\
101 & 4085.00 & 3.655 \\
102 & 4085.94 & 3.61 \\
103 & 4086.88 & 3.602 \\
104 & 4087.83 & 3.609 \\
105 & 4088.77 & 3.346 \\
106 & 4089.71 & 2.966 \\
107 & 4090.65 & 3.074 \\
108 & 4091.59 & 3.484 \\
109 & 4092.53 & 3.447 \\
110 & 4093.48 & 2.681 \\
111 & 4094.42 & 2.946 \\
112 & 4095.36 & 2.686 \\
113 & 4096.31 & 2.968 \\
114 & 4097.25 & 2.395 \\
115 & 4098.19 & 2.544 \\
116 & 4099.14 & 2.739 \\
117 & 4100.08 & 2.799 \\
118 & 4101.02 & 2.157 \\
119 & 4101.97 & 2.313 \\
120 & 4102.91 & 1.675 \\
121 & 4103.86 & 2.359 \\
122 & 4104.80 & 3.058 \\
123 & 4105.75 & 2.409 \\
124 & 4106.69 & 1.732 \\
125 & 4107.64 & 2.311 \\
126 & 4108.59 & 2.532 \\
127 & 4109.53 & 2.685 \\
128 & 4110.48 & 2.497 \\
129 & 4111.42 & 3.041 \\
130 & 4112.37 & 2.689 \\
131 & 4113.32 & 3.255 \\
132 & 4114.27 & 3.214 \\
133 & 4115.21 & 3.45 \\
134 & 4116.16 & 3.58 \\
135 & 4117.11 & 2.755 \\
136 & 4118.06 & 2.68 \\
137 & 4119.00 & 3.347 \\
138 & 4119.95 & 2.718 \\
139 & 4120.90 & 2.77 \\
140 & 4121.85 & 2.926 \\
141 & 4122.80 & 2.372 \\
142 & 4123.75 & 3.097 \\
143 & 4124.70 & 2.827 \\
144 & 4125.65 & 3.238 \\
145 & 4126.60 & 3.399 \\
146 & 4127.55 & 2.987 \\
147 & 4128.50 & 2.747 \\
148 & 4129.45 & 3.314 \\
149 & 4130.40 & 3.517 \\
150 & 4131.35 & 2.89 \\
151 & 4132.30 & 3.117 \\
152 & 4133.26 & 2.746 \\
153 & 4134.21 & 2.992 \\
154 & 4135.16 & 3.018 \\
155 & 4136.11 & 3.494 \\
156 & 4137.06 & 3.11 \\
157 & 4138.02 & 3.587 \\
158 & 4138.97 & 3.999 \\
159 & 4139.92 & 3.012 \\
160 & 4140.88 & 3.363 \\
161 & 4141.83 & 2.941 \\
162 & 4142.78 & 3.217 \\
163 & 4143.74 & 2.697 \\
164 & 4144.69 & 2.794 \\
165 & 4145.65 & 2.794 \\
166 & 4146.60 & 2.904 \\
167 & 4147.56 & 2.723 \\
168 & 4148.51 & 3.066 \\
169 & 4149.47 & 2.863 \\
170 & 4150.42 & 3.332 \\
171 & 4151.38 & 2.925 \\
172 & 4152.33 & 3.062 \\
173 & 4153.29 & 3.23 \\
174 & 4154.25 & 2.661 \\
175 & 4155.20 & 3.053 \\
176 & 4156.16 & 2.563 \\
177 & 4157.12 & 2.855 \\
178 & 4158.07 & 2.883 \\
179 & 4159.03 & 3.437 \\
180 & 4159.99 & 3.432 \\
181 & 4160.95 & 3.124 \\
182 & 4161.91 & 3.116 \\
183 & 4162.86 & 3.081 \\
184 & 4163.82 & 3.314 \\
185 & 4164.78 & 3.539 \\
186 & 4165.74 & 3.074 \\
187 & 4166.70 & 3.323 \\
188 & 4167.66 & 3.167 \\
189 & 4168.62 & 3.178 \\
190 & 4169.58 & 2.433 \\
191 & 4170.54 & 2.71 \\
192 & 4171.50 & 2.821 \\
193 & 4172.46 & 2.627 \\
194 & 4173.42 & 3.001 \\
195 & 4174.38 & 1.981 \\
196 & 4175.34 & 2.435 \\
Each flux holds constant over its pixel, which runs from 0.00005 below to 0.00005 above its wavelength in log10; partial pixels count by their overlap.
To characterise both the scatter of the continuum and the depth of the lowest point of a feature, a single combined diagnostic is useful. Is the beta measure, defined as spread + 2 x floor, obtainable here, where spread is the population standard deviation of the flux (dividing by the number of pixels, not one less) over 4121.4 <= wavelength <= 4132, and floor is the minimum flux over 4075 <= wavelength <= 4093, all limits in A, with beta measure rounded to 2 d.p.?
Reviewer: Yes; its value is 5.42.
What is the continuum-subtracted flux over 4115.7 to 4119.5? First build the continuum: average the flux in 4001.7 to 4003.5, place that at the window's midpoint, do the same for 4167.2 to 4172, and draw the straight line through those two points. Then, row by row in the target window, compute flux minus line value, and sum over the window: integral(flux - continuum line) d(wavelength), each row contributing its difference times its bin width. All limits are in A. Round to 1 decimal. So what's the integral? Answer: 0.5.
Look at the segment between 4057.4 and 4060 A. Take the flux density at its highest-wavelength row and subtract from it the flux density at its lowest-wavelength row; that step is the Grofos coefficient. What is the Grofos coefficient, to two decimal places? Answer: 0.22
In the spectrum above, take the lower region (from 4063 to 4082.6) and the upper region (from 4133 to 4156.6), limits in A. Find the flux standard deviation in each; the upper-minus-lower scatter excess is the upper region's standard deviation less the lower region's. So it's 0.03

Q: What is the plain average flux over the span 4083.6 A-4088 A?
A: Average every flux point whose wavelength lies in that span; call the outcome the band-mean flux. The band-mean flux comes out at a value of 3.5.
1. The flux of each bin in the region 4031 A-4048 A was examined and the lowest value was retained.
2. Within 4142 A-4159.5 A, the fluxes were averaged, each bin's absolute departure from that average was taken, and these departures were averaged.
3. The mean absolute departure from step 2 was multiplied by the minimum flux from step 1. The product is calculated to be 0.50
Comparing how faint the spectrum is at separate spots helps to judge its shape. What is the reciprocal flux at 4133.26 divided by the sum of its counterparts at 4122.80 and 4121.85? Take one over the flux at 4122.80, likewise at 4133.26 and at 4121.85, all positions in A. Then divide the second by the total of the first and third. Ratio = 0.477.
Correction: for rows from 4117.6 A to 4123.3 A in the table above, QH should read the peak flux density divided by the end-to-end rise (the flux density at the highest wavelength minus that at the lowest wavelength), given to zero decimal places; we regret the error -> -11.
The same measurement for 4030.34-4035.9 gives 13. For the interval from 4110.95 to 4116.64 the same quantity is 7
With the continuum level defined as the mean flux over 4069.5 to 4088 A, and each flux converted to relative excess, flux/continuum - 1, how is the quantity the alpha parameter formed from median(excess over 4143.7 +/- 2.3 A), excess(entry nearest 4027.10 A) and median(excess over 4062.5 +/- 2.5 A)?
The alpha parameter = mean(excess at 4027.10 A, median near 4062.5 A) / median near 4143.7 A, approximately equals -0.5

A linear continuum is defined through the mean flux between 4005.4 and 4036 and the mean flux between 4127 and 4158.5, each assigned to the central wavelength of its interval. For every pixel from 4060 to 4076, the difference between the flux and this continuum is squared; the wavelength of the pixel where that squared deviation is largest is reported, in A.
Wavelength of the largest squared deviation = 4075.61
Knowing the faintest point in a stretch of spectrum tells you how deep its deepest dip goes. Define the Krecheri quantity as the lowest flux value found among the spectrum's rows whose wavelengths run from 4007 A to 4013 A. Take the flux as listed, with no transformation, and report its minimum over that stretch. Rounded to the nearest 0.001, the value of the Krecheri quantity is 2.633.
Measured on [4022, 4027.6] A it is 2.602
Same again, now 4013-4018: 2.720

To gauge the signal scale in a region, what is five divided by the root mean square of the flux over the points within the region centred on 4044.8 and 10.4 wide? 1.58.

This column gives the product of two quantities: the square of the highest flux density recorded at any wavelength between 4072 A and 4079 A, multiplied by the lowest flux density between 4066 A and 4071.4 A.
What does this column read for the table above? 32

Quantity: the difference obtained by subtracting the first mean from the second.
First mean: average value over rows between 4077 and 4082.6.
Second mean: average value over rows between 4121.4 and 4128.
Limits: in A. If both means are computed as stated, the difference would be -0.18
